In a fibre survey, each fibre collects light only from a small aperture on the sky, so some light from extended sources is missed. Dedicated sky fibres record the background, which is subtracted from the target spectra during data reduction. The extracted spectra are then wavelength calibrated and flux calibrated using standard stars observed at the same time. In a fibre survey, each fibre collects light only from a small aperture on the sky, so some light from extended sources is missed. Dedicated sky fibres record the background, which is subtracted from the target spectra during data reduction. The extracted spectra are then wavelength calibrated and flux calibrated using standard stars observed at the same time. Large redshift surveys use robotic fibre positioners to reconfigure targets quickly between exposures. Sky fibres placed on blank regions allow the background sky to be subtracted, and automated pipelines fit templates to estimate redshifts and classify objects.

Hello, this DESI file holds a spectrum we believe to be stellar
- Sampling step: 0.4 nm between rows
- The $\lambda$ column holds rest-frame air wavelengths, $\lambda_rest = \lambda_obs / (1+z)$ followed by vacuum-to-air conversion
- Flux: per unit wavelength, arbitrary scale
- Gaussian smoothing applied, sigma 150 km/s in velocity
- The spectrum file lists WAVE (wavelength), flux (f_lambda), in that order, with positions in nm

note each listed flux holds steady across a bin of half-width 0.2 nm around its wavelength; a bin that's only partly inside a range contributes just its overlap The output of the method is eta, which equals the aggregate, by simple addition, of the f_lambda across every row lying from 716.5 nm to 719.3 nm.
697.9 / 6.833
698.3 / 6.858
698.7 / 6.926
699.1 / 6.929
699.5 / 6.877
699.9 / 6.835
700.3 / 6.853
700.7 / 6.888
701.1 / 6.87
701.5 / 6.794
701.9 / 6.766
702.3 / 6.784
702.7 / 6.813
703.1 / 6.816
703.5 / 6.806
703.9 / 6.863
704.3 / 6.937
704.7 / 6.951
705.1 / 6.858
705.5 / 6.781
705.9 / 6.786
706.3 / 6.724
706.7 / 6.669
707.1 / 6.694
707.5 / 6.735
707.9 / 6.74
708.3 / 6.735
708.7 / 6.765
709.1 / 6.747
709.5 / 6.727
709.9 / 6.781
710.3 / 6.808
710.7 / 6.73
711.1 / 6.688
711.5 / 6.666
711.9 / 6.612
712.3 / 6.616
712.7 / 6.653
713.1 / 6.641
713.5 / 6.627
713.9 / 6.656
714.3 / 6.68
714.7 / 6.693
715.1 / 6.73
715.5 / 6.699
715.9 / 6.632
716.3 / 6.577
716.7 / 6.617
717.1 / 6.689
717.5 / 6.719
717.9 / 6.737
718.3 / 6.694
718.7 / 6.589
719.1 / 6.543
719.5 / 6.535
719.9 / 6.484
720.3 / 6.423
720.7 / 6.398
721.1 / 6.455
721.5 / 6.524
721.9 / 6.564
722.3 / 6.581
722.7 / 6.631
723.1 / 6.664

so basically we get 46.6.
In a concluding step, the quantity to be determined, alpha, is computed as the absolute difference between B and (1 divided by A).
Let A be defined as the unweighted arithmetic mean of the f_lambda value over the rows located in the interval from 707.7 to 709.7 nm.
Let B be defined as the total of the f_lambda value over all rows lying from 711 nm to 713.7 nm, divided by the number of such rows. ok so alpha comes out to 6.49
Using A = 6.74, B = 6.64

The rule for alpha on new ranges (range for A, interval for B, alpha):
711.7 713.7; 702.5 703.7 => 6.66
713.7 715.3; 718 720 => 6.42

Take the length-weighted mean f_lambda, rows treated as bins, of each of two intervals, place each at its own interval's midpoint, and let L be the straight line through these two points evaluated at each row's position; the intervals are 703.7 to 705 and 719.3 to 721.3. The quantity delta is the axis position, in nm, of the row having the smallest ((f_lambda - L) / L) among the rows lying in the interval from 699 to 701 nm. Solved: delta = 699.9 nm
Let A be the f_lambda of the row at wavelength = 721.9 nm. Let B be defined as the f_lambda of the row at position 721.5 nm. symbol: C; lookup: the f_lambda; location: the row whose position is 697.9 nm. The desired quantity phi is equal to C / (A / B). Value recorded 6.79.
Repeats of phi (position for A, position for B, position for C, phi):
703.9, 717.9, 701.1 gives 6.74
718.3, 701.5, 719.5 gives 6.63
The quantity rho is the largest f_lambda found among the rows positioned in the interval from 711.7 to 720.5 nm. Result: 6.737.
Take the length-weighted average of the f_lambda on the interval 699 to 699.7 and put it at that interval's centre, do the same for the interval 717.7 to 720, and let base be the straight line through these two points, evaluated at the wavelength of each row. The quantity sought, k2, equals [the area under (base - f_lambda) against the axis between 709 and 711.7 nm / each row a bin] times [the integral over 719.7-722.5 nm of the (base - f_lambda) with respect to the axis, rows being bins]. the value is -0.002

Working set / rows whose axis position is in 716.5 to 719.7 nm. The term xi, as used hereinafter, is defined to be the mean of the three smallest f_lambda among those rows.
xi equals 6.56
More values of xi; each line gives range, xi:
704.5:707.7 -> 6.70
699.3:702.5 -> 6.78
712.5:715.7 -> 6.64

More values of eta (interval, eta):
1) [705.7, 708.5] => 47.1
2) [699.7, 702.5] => 47.8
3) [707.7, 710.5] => 47.3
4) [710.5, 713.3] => 46.6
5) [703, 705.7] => 48.0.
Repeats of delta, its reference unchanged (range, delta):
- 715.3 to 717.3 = 716.3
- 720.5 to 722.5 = 720.7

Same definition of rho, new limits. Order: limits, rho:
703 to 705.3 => 6.951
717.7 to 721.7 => 6.737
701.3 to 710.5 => 6.951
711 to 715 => 6.693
